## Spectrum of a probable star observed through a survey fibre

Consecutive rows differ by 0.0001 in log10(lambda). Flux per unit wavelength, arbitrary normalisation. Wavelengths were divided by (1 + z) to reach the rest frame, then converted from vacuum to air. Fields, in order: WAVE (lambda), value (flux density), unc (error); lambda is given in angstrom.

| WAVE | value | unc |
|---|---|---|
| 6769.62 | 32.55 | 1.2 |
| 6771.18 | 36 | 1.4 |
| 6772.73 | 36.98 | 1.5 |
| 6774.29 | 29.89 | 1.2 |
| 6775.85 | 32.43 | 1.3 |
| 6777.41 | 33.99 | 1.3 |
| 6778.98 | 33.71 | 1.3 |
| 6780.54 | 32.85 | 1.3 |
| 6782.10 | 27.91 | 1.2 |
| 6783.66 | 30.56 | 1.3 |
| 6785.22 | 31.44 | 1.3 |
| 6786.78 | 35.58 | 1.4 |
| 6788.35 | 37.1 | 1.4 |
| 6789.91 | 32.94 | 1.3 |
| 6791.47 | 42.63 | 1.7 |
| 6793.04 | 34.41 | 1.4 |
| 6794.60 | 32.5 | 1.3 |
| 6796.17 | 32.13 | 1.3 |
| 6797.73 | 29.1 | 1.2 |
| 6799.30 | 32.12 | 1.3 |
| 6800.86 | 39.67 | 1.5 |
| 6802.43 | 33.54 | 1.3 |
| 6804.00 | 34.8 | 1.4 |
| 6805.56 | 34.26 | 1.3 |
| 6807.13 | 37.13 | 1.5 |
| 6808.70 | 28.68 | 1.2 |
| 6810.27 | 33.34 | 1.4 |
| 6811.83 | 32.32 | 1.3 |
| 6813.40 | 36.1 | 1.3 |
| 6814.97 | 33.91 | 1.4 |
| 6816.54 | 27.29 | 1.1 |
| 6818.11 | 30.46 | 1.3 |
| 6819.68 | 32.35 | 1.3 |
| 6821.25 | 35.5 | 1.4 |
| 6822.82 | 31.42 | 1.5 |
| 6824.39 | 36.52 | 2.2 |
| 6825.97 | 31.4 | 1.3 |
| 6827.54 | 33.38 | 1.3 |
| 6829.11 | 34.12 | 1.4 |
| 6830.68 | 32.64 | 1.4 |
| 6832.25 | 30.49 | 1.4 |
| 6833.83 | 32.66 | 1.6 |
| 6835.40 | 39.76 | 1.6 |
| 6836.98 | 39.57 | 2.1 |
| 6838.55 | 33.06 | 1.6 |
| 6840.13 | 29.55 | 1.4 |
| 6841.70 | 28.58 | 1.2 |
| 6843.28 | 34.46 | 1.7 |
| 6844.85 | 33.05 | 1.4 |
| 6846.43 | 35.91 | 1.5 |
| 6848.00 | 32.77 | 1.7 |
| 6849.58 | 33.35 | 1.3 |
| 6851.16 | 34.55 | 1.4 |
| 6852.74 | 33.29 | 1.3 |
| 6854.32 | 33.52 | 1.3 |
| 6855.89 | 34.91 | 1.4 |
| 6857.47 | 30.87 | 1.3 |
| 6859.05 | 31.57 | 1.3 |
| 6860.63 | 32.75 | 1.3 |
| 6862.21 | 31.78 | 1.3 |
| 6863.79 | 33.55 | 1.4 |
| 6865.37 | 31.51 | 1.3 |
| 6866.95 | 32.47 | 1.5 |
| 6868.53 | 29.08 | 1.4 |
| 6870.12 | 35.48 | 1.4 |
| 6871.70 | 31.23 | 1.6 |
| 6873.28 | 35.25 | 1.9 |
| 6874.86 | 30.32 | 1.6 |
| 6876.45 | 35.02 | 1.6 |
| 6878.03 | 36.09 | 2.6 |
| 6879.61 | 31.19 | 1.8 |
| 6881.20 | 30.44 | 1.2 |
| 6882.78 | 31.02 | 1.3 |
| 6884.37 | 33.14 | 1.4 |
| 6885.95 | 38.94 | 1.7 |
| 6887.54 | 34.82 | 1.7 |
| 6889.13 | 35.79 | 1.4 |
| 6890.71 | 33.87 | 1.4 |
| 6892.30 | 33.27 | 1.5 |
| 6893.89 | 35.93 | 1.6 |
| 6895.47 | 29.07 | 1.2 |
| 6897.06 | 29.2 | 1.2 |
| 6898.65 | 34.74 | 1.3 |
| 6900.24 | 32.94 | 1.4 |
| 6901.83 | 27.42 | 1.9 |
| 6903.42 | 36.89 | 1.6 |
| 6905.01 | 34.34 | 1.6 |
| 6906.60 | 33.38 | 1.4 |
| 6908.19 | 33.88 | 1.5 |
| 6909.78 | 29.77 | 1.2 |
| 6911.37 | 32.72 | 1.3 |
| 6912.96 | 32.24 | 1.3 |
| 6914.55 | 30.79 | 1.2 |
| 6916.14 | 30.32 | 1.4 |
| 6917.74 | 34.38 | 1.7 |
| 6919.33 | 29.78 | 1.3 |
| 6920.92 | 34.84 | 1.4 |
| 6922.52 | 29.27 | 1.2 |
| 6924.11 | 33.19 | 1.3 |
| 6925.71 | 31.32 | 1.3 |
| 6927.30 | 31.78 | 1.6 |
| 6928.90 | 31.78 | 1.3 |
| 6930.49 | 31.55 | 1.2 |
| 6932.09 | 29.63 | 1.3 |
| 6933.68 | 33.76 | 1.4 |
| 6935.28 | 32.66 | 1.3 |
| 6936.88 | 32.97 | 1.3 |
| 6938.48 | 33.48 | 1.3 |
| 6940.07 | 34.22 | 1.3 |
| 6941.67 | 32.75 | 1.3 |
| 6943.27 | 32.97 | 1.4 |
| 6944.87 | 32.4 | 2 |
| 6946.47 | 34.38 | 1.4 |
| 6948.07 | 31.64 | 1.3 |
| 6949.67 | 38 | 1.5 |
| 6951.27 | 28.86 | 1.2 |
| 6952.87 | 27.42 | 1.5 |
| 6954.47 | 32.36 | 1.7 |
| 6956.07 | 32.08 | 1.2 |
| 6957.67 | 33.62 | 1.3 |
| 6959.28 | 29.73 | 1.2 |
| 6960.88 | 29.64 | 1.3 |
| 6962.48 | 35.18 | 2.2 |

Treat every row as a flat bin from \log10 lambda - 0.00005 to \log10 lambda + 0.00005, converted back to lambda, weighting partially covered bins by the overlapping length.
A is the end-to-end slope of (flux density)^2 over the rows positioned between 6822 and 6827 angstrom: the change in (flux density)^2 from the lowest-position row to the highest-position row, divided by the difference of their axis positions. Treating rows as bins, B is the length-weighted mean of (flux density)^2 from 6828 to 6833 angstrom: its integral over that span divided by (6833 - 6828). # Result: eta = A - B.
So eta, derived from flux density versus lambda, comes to -1060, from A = 0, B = 1060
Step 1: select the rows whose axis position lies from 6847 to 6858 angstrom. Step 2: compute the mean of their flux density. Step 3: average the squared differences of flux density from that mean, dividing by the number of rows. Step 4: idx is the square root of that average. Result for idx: 1.2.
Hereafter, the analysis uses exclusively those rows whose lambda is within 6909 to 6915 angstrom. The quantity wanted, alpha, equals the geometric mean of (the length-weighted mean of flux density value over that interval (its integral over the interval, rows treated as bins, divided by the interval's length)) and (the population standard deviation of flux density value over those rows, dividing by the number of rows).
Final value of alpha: 6.1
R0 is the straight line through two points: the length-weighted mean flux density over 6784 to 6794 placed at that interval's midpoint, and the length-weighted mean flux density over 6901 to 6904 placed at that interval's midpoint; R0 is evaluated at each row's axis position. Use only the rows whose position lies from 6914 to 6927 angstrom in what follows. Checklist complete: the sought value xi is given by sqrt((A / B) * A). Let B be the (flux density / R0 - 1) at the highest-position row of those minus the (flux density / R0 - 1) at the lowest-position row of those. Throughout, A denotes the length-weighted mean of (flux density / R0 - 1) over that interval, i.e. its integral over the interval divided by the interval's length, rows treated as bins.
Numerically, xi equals 0.10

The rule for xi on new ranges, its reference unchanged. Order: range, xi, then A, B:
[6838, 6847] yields 0.13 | -0.04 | 0.09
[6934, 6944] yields 0.60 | 0.08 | 0.02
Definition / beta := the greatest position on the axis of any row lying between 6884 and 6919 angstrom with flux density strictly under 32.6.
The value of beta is 6916.14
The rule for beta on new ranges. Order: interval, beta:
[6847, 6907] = 6901.83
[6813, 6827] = 6825.97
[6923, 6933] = 6932.09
